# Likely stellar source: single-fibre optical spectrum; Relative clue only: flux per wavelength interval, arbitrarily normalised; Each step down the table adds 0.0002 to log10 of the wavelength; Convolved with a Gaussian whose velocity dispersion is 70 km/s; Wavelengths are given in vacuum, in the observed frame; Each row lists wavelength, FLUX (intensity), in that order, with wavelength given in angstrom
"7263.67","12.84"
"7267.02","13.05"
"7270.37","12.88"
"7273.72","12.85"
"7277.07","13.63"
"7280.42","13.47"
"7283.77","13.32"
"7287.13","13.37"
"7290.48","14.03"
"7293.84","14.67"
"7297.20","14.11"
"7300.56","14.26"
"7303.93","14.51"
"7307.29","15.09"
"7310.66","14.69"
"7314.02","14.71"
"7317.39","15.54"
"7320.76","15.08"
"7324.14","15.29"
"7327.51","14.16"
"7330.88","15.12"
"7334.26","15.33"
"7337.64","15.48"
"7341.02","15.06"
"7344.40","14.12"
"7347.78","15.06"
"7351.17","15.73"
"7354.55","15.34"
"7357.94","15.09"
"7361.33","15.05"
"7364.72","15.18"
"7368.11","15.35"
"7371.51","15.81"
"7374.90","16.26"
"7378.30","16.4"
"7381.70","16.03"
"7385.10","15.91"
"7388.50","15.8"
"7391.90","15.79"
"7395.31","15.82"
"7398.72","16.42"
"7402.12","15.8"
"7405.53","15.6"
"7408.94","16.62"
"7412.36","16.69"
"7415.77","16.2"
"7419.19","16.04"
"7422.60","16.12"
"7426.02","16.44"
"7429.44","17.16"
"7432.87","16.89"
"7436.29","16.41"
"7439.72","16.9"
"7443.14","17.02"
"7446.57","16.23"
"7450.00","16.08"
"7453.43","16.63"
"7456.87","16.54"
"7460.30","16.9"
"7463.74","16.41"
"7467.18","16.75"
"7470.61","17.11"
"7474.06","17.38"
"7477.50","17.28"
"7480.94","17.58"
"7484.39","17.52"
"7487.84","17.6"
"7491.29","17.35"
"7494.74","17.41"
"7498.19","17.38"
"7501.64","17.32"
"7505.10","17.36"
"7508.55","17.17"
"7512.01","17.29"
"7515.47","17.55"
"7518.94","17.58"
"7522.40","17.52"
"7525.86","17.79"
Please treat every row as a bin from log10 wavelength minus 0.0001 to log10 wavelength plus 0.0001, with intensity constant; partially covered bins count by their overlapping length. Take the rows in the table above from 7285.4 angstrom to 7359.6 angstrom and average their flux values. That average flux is 14.8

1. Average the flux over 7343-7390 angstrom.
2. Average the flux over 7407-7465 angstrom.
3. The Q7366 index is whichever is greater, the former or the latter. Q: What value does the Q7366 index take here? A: 16.5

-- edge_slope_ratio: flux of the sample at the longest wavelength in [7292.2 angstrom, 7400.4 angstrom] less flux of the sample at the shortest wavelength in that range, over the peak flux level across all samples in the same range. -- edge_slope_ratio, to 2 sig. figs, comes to 0.11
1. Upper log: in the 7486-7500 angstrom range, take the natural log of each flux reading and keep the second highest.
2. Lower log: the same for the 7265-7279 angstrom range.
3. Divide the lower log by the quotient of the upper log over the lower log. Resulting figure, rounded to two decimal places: 2.31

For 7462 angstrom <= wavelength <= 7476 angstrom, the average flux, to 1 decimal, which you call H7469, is 16.9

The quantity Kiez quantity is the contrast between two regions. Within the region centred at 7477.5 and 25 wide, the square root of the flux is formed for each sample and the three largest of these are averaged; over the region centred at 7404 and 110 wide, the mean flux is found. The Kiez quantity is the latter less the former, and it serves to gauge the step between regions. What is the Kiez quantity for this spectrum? 11.9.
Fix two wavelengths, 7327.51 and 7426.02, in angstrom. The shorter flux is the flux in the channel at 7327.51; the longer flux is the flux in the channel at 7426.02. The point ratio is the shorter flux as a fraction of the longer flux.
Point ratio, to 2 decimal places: 0.86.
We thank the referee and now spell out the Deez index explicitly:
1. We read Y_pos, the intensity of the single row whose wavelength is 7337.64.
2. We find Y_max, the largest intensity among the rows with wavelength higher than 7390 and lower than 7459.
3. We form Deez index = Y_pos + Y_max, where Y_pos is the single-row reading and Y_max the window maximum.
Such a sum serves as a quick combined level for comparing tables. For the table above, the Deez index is 32.6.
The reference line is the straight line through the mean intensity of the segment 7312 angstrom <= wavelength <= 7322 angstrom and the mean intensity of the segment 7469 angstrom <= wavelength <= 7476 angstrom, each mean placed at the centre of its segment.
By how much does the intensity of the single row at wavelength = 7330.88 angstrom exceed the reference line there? -0.18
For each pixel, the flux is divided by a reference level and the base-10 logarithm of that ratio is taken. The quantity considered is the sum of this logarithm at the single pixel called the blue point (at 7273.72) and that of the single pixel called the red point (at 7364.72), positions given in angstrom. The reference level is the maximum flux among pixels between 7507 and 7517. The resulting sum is -0.20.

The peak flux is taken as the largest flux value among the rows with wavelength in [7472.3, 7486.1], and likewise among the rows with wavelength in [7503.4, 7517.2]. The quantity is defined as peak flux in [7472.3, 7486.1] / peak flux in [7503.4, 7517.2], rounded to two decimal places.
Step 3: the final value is 1.00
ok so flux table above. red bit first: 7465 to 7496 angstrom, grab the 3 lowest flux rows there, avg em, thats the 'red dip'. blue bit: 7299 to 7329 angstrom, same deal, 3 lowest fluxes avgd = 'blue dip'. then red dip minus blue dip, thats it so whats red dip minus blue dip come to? 2.7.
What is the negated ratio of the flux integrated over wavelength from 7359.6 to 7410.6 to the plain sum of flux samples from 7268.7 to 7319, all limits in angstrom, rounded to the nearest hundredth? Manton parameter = -3.83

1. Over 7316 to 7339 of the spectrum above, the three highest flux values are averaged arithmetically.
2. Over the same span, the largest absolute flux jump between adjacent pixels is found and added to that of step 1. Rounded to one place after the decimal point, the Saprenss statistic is 16.6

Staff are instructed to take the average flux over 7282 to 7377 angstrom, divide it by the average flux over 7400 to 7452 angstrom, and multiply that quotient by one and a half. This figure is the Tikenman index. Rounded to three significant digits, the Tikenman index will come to 1.36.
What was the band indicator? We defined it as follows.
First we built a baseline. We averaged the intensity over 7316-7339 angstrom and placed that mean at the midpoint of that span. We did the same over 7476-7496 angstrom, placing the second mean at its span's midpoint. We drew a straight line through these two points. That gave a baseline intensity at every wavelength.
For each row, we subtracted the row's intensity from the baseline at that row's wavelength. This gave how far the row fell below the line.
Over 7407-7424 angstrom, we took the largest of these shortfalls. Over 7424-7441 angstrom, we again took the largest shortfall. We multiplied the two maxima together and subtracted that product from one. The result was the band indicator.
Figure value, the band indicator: 0.86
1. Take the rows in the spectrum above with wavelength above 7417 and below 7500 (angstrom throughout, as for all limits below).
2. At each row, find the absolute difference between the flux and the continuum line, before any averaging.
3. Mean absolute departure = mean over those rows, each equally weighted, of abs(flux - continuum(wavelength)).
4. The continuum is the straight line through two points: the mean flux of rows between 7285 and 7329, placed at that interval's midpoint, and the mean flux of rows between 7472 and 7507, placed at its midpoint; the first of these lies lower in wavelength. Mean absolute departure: 0.27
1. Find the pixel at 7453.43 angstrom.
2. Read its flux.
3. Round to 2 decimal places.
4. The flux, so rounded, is 16.63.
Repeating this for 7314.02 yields 14.71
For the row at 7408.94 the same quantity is 16.62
